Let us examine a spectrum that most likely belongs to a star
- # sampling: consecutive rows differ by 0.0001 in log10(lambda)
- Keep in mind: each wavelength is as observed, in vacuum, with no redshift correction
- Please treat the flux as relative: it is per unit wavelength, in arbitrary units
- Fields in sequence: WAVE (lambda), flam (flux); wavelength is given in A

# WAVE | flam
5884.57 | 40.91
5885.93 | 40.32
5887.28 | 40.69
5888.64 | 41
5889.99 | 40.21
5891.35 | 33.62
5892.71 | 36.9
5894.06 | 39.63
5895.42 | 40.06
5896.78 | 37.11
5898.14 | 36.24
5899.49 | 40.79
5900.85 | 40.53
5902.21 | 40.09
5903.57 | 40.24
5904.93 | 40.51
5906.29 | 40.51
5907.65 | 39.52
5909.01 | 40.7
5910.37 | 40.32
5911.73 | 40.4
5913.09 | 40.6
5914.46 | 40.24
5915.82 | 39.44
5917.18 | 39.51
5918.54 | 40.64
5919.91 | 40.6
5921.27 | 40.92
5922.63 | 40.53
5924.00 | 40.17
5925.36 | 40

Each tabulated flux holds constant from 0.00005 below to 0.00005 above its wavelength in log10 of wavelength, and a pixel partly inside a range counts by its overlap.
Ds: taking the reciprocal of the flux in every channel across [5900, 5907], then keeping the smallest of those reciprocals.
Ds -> 0.0247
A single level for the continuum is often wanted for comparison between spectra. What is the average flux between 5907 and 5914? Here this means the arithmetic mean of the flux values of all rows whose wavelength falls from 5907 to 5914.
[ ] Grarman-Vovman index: 40.3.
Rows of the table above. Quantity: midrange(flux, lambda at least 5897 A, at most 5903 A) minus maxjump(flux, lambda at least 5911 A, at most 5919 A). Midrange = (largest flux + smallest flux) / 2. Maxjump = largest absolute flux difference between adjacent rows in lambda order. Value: 37.4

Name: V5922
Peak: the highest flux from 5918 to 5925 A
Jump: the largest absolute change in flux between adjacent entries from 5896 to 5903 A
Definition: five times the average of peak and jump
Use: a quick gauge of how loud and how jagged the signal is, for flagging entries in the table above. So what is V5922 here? 114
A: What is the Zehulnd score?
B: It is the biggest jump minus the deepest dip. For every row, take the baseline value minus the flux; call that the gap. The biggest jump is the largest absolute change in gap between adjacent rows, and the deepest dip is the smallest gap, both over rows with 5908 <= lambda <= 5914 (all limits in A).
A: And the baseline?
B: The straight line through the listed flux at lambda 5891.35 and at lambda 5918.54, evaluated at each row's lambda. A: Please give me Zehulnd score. 3.3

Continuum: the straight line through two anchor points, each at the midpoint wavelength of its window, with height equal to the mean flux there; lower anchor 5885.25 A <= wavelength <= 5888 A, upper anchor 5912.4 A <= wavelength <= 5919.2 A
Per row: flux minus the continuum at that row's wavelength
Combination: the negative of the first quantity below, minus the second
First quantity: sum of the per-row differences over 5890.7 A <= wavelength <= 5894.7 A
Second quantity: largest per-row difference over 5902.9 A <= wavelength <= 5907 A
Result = 11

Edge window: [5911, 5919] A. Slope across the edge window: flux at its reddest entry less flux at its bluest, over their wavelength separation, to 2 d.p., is 0.04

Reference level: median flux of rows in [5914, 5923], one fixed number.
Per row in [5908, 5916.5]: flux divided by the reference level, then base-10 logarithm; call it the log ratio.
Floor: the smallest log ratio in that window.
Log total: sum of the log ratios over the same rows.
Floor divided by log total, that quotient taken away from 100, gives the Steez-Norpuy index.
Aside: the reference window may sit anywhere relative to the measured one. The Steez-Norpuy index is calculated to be 99.3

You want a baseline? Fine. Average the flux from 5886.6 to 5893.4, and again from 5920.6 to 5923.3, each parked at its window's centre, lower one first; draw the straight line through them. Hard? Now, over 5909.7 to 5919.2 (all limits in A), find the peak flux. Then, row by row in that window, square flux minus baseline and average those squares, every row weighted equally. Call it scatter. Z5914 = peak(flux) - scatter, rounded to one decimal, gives 40.3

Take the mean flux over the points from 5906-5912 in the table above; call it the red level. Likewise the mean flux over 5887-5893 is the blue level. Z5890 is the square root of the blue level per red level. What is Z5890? 0.98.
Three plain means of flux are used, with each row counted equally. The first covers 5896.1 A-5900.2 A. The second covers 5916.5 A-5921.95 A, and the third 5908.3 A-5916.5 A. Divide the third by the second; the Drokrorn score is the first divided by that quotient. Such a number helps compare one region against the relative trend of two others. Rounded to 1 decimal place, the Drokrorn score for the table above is 38.2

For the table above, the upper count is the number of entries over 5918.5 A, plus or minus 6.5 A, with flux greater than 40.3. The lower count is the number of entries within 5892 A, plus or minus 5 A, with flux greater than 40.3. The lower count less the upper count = -3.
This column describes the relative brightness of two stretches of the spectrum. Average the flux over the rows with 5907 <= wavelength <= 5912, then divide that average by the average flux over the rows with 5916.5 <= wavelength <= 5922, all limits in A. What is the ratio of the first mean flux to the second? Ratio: 1.00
